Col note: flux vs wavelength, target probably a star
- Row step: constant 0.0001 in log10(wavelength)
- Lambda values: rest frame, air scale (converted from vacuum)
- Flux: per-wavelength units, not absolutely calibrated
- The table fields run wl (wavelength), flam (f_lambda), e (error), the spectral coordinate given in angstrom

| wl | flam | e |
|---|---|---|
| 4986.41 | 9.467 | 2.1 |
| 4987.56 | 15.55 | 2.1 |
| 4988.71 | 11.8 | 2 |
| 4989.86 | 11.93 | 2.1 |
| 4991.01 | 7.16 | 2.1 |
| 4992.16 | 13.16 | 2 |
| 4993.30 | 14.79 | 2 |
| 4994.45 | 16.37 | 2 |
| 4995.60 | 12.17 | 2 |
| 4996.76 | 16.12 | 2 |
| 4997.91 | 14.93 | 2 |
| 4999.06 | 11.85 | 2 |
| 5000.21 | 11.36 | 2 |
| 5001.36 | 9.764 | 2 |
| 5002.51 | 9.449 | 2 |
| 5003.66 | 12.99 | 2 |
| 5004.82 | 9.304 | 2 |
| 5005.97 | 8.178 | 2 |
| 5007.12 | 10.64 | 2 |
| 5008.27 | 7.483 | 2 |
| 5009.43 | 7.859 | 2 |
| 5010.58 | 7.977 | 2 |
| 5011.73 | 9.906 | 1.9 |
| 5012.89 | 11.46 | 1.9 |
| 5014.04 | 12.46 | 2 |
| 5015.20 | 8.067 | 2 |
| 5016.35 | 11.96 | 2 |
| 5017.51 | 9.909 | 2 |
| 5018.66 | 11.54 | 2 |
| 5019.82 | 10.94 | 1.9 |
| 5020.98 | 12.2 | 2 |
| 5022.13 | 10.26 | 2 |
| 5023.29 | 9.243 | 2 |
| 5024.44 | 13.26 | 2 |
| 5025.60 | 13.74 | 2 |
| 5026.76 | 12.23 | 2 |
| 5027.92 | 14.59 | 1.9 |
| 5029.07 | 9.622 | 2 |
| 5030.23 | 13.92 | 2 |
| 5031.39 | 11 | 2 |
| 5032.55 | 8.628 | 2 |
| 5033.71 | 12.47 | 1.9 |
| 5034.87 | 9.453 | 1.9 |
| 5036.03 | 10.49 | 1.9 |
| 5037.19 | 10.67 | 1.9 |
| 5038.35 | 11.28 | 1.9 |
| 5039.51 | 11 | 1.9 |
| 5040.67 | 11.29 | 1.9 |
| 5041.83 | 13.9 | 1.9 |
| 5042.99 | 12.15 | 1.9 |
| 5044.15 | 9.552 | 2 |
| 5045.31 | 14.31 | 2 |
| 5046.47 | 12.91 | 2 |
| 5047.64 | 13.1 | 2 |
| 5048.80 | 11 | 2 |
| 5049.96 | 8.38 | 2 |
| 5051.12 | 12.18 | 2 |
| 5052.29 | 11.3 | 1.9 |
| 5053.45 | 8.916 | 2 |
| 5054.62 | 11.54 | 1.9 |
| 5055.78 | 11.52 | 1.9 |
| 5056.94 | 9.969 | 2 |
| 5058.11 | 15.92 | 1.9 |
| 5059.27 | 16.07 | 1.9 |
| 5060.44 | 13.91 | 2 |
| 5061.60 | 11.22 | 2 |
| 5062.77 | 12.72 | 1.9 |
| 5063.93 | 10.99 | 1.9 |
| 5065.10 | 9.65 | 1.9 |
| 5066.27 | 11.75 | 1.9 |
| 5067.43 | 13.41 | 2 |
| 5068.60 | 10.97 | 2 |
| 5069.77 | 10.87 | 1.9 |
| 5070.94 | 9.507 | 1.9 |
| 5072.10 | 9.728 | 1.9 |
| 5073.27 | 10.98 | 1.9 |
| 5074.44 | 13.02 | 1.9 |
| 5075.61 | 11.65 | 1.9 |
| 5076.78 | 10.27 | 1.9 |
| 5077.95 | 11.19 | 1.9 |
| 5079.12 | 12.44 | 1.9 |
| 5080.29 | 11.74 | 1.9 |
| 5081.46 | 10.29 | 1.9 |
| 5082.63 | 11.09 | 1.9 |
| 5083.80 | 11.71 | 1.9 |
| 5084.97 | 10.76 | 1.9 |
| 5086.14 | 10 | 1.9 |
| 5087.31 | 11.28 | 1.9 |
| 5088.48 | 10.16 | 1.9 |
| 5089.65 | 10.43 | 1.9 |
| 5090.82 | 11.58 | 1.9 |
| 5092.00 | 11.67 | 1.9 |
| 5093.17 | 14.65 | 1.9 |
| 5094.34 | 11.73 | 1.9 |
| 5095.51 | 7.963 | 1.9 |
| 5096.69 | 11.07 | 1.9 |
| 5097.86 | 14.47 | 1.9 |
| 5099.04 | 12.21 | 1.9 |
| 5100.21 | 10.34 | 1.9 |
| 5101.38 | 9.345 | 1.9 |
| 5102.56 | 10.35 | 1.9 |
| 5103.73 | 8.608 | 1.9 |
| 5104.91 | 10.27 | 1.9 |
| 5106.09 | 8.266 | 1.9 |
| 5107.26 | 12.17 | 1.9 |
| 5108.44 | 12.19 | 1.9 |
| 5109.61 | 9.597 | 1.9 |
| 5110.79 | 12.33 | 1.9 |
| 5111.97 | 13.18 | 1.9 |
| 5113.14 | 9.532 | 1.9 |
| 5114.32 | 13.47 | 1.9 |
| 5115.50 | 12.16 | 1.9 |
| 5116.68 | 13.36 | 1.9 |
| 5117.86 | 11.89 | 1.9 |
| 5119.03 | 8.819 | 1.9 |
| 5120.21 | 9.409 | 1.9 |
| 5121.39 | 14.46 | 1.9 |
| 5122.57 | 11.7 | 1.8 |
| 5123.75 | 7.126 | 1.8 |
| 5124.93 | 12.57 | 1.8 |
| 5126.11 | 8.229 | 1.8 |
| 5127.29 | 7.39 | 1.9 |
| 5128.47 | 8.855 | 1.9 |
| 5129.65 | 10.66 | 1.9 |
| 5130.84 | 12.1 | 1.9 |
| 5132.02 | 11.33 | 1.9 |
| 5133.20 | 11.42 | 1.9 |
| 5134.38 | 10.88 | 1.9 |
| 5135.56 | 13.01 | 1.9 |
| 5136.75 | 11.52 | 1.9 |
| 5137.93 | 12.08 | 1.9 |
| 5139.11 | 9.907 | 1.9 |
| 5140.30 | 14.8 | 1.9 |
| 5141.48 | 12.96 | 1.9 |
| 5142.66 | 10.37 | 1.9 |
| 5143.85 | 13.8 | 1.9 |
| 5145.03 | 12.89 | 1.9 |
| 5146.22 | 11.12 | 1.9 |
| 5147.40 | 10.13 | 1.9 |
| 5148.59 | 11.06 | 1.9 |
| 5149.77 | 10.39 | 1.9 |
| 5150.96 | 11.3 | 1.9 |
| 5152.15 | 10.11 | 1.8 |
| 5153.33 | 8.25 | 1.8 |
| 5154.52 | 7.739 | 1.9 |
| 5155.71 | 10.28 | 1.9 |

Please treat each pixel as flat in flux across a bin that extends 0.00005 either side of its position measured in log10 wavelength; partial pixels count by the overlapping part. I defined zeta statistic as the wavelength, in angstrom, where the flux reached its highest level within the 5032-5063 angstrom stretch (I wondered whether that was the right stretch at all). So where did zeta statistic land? 5059.27 angstrom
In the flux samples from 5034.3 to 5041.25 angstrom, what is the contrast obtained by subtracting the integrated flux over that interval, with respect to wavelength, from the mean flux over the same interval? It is -64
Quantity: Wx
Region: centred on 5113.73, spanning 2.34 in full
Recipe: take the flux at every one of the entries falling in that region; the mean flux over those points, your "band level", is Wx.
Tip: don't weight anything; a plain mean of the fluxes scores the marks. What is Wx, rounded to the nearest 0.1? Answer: 11.5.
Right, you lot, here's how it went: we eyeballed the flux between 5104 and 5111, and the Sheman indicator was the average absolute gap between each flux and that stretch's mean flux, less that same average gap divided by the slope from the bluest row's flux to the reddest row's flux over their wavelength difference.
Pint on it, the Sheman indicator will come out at -2.6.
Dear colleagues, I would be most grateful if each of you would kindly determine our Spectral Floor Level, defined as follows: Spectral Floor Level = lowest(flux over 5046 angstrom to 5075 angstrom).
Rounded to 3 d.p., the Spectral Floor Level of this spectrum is 8.380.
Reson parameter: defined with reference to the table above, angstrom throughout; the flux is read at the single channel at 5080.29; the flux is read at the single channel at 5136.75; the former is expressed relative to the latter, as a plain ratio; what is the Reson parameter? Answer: 1.02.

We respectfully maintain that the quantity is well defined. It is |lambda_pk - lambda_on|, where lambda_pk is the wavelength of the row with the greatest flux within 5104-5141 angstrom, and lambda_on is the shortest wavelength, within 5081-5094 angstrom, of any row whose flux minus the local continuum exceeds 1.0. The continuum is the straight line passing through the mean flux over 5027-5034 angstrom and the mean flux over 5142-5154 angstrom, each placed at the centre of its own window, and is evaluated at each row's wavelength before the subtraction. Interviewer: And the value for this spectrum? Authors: 47.1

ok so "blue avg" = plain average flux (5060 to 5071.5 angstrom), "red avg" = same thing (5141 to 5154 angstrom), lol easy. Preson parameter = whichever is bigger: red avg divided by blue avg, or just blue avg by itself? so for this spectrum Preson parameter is 11.5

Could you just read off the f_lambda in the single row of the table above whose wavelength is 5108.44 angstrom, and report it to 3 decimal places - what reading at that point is 12.190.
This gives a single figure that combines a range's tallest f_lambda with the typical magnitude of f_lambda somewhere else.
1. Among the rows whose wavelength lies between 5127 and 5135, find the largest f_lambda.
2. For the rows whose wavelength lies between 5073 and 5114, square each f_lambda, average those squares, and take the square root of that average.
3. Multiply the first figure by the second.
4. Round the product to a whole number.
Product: 136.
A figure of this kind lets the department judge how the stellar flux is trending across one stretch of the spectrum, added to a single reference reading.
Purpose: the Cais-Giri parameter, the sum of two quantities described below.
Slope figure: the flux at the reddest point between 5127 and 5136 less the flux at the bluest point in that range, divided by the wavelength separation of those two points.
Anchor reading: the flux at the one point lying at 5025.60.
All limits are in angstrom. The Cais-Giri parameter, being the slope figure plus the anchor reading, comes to 14.4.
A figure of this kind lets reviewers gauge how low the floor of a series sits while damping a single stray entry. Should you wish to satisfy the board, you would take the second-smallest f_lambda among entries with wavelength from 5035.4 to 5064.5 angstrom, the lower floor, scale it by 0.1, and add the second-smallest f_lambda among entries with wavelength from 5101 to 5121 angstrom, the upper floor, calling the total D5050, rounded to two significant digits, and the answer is 9.5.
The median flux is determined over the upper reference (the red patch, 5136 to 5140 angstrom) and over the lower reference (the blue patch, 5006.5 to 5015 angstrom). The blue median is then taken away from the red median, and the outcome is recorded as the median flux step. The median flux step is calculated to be 1.6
